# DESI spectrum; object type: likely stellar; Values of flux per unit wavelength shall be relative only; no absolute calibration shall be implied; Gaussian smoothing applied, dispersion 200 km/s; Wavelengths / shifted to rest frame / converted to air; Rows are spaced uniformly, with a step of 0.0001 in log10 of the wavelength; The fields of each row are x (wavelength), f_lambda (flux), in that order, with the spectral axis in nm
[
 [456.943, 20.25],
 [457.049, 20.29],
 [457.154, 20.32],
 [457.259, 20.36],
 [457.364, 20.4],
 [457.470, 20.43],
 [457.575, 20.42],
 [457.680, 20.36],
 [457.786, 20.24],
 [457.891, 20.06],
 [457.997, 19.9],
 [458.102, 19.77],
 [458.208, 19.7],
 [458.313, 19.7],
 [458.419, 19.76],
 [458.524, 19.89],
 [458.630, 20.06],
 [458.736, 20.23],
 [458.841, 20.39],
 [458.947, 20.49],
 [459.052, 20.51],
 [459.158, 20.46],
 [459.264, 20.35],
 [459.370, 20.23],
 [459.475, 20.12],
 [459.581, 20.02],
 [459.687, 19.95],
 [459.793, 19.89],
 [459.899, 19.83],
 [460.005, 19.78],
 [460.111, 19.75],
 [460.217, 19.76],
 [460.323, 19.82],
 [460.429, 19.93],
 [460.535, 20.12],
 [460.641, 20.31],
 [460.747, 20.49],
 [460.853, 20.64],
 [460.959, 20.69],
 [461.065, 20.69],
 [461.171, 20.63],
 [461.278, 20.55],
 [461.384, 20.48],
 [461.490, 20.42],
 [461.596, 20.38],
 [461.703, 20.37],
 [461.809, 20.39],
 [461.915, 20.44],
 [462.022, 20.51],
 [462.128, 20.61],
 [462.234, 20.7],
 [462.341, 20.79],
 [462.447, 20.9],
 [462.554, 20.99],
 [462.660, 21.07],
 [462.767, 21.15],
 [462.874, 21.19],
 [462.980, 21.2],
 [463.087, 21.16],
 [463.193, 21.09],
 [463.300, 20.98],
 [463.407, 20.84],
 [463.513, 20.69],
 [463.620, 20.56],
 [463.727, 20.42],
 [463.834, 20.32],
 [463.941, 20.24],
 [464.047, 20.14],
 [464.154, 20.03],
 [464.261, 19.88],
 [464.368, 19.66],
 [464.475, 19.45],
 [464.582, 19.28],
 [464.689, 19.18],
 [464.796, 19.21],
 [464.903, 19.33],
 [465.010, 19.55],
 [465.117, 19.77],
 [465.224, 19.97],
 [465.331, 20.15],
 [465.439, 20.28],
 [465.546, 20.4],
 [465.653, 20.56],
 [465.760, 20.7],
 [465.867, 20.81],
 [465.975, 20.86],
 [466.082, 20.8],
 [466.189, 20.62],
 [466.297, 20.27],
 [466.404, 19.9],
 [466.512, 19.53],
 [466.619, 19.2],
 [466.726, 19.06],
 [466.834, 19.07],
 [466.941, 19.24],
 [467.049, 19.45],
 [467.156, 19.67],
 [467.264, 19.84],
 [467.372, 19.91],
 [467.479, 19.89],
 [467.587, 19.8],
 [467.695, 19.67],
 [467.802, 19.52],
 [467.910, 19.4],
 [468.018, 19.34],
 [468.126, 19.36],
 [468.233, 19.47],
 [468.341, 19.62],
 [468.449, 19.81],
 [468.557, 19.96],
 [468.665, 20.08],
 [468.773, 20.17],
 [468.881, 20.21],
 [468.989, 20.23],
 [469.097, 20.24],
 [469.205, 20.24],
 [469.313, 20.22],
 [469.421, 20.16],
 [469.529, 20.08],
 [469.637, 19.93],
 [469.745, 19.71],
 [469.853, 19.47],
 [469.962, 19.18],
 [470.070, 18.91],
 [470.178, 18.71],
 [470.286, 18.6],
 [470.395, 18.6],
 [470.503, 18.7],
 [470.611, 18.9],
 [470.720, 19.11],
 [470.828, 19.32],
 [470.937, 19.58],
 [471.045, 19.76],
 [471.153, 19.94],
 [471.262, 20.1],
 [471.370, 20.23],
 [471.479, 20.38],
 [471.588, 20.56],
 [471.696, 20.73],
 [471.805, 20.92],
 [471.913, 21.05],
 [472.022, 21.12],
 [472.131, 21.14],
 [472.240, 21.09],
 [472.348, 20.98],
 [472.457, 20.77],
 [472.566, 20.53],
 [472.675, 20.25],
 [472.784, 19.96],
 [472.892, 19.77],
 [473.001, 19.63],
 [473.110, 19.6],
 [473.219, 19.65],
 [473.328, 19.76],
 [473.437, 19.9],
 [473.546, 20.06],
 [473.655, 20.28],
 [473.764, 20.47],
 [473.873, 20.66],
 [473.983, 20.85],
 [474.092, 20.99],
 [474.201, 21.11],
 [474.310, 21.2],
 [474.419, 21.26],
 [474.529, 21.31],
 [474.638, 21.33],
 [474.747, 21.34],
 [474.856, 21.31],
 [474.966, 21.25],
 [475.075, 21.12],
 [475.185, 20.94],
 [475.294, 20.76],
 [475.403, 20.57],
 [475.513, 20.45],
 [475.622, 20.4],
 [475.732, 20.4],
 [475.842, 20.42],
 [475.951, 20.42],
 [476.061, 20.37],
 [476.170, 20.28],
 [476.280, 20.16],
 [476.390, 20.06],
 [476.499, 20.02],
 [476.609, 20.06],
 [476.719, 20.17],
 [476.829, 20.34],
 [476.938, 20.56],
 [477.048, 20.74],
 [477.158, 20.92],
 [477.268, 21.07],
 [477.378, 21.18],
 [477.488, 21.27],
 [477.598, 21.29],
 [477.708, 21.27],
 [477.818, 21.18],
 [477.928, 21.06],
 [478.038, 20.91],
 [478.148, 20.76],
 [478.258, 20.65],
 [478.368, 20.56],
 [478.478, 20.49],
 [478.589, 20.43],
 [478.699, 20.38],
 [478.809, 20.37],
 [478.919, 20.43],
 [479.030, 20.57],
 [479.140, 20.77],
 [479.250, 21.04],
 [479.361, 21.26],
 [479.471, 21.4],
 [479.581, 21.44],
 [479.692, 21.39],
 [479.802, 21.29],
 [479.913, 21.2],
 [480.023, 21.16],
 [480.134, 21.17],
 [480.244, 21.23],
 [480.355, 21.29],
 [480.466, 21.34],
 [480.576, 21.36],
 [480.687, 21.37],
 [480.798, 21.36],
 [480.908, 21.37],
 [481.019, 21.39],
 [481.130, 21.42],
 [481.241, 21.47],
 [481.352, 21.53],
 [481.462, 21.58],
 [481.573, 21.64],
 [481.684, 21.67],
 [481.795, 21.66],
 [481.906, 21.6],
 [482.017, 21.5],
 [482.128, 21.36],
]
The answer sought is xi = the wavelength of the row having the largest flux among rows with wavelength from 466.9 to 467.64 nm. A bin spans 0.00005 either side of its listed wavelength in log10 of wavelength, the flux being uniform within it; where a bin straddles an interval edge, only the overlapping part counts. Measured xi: 467.372 nm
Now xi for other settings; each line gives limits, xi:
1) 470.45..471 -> 470.937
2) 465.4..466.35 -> 465.975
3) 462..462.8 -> 462.767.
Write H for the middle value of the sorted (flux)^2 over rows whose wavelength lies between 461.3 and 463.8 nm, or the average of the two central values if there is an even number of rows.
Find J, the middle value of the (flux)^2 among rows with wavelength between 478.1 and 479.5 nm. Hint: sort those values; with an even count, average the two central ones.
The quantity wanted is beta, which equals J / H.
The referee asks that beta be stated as 0.99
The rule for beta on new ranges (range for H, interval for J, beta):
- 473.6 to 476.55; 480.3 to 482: 1.07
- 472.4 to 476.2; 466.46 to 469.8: 0.94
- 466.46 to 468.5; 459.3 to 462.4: 1.09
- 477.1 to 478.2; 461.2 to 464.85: 0.94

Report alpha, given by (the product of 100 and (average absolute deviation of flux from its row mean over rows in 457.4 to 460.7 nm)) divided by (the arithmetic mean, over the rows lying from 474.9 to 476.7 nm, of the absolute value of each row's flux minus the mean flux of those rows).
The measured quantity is 84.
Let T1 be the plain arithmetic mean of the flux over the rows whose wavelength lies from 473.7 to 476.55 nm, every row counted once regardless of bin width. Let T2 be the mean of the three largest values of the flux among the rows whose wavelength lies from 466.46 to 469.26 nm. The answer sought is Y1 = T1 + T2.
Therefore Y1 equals 41.0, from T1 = 20.7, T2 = 20.2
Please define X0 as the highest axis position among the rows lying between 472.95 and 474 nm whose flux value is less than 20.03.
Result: 473.437 nm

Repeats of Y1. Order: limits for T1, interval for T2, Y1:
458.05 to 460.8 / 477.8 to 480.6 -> 41.5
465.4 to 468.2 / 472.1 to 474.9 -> 41.2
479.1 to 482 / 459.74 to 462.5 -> 42.2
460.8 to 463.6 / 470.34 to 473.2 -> 41.9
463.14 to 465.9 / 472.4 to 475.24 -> 41.5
